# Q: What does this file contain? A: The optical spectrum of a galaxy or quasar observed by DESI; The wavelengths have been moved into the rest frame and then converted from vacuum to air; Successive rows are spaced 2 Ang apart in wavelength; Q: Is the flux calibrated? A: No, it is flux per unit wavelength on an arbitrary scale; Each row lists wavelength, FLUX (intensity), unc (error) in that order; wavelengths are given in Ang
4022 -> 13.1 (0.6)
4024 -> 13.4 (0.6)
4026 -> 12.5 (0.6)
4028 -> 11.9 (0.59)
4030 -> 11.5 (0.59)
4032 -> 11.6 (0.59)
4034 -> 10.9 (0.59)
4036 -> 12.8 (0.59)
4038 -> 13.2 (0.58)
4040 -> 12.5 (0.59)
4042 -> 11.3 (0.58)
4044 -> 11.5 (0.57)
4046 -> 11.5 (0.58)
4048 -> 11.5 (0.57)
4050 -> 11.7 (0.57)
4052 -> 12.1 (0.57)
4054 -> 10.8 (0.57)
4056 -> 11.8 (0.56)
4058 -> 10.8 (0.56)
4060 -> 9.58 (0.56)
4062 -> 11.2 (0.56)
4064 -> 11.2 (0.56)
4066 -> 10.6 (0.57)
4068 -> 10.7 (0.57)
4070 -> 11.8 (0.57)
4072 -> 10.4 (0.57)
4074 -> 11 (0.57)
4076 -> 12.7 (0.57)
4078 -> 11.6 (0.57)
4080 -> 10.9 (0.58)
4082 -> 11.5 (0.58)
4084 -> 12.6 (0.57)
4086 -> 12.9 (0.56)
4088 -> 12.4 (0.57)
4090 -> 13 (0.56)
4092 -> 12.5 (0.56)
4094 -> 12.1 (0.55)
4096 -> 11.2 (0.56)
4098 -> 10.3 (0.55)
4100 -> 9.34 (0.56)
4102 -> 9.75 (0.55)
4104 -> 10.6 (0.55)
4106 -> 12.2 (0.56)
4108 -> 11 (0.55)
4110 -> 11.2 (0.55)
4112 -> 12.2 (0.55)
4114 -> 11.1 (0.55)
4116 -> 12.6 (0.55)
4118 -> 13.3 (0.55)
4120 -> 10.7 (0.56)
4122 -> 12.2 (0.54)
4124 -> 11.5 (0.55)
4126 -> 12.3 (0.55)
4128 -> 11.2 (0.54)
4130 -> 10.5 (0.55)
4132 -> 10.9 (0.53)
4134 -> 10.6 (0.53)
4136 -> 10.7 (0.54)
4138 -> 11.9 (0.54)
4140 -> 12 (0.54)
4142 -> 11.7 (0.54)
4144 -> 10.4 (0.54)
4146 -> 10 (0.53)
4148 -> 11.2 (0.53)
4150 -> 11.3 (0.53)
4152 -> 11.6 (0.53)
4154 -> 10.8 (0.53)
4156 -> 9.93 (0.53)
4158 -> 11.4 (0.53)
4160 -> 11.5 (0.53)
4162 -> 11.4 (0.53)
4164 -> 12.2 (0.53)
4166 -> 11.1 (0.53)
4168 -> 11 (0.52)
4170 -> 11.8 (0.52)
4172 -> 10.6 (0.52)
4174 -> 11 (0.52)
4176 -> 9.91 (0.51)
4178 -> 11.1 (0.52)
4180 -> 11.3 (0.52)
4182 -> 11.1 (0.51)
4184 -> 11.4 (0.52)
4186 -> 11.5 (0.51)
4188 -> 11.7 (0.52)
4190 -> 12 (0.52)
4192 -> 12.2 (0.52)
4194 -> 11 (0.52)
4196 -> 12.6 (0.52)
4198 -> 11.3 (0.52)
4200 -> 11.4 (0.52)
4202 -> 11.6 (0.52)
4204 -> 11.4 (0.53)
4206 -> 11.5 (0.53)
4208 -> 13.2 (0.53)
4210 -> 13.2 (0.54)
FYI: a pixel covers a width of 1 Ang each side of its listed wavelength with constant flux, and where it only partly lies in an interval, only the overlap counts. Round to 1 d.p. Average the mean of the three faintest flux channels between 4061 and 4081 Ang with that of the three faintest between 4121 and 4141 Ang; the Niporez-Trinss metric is 10.6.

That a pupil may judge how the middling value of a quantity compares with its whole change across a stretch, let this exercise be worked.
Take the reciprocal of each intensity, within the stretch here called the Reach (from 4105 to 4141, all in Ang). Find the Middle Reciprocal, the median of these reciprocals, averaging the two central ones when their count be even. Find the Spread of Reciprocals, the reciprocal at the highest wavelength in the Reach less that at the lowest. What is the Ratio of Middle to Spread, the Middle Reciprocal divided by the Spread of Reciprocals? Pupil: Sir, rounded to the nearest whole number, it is 65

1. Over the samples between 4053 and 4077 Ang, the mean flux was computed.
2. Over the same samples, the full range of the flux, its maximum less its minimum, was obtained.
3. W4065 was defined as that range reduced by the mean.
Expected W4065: -7.9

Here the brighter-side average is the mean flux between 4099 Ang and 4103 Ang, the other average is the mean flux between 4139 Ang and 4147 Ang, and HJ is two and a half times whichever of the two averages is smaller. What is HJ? 24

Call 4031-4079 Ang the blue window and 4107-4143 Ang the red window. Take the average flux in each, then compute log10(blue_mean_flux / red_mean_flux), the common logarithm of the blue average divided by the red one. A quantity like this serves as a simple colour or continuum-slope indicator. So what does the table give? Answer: -0.0032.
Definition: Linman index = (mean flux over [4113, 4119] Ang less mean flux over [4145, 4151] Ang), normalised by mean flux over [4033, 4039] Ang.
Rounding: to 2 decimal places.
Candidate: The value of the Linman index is 0.12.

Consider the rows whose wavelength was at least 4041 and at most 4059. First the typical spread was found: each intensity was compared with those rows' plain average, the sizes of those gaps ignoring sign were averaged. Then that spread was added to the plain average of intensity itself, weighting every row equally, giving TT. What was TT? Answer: 11.8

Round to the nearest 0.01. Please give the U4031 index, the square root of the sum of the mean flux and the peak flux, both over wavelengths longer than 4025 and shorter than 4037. 4.97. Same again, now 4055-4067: 4.76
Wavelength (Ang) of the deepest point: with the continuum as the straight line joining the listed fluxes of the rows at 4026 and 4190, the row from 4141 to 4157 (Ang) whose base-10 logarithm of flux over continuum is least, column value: 4156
